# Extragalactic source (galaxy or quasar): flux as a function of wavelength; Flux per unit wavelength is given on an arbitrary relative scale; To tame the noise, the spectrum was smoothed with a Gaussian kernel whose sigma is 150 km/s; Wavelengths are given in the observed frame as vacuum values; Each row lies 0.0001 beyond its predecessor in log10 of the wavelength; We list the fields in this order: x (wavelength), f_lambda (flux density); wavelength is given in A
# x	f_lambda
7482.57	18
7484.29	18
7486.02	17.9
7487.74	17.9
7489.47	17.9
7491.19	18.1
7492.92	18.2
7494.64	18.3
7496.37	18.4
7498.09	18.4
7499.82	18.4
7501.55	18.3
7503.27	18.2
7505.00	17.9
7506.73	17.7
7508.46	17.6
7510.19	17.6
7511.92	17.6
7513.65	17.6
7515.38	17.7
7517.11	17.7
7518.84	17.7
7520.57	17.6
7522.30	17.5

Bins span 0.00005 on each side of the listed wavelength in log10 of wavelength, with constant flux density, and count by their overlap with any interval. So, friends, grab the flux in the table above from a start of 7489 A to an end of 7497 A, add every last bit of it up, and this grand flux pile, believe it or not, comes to 91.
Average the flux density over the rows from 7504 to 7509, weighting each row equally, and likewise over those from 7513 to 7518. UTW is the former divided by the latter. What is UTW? 1.00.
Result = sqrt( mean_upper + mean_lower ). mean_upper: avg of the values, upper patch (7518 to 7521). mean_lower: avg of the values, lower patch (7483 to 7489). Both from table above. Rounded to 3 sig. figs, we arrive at 5.97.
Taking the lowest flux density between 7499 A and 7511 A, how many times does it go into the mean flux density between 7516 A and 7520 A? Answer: 1.01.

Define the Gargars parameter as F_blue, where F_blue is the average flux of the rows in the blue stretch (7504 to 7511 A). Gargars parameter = 17.7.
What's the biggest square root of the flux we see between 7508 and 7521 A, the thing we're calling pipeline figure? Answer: 4.21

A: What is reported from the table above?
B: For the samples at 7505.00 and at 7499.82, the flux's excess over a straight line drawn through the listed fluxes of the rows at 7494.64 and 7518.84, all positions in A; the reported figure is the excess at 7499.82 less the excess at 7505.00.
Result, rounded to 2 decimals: 0.37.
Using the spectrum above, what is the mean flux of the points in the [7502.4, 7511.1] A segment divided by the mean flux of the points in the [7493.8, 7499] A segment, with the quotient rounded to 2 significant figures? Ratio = 0.97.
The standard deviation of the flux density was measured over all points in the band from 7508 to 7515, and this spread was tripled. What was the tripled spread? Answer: 0.00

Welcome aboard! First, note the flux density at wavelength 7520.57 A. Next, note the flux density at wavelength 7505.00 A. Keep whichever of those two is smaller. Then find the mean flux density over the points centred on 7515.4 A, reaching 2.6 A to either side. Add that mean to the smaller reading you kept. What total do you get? 35.27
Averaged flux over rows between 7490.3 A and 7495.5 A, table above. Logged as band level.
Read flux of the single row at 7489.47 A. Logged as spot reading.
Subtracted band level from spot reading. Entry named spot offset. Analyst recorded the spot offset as -0.3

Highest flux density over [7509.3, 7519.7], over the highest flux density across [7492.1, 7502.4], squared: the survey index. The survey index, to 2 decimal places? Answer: 0.93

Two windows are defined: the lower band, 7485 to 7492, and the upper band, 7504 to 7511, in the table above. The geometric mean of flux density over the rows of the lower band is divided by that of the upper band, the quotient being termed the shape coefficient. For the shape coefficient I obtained 1.01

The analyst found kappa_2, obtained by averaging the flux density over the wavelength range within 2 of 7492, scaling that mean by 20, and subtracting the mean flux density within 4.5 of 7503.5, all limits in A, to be 345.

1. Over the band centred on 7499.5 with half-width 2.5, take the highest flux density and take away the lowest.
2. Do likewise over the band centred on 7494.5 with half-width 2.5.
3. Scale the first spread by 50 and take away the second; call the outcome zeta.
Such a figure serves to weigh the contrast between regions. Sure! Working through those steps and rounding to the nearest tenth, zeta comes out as 4.8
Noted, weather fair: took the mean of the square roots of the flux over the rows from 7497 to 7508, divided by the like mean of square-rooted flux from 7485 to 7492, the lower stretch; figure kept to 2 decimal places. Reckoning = 1.01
